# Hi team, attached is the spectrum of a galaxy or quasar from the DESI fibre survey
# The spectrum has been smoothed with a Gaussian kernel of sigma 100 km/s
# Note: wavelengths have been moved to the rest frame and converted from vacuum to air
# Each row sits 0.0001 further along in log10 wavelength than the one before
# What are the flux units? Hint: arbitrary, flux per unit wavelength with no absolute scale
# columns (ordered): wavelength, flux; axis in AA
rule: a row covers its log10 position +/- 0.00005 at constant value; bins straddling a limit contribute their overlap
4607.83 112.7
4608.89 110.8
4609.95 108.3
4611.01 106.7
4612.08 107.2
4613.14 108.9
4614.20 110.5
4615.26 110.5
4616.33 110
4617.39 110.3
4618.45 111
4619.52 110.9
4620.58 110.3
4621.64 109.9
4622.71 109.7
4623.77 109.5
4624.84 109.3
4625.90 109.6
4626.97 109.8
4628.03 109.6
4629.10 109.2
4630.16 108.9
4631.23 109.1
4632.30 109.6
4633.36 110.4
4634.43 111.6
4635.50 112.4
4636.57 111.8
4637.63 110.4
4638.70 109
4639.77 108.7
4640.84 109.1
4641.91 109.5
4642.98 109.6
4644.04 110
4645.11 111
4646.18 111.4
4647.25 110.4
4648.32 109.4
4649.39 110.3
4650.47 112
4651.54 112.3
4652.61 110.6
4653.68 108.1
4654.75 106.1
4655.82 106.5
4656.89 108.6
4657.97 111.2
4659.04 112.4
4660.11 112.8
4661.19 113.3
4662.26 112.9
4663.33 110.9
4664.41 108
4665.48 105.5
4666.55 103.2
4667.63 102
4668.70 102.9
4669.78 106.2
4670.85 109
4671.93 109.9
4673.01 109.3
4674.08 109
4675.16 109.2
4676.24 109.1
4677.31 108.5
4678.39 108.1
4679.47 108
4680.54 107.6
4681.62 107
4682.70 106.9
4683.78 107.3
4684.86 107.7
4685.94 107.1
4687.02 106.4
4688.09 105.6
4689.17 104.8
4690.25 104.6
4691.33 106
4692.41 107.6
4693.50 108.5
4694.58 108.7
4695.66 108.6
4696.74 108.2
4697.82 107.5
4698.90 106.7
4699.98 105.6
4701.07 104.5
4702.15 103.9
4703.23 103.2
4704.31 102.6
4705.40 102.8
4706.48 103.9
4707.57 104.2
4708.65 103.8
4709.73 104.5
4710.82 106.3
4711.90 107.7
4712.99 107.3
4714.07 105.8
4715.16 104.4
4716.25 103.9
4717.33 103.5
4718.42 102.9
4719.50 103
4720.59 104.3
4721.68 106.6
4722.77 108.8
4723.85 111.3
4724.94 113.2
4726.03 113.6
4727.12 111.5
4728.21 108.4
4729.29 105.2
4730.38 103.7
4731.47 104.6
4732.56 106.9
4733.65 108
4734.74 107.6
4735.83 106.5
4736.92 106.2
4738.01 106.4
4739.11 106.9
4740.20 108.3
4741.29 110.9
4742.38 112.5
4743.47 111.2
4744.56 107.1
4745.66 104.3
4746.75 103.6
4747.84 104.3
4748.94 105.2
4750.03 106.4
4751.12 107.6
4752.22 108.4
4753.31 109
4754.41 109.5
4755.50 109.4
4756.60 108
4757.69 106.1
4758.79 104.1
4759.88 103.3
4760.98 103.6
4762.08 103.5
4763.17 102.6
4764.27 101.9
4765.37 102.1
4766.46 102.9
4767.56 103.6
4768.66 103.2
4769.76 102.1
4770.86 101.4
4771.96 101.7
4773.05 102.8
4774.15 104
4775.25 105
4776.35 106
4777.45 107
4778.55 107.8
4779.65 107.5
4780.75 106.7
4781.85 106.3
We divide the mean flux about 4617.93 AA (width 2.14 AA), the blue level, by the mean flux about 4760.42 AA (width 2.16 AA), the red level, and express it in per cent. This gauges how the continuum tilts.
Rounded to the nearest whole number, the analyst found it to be 107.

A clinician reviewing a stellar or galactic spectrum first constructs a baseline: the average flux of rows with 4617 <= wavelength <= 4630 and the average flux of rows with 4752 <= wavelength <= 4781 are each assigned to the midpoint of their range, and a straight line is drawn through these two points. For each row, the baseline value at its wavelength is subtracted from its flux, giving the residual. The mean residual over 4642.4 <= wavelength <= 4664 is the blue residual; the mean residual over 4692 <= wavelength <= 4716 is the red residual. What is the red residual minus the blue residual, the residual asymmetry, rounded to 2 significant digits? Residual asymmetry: -3.0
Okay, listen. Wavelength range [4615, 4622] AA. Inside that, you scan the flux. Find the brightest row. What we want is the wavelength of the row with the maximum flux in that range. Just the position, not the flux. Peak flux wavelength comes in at 4618.45 AA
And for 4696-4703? 4696.74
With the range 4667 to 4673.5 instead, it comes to 4671.93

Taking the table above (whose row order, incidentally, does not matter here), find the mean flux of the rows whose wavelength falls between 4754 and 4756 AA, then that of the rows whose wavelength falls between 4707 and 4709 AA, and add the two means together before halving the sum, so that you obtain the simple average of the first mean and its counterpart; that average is 107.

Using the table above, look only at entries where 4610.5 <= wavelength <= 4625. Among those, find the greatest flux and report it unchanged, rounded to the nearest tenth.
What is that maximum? 111.0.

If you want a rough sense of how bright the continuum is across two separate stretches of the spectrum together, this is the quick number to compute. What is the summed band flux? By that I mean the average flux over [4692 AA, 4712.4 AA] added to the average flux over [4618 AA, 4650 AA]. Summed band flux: 216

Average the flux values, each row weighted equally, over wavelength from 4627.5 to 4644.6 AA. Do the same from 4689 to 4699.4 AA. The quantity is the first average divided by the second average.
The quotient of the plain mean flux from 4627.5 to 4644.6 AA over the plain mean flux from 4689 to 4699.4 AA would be 1.026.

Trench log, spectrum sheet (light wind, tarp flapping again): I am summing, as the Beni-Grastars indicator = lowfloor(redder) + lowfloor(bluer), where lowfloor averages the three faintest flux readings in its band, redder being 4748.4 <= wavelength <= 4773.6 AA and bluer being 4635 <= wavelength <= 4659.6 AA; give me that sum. 209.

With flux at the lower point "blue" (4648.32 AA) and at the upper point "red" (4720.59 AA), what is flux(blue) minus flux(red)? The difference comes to 5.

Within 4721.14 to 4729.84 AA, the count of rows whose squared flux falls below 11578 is 2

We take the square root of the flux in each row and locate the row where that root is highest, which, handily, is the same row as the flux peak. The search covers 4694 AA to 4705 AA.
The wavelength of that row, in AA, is 4694.58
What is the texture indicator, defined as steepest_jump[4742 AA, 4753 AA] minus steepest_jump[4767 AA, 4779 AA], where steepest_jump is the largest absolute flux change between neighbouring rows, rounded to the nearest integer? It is 3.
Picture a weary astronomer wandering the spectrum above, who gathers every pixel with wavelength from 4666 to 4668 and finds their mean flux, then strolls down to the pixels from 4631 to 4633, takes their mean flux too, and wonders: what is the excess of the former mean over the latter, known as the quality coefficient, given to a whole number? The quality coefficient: -7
